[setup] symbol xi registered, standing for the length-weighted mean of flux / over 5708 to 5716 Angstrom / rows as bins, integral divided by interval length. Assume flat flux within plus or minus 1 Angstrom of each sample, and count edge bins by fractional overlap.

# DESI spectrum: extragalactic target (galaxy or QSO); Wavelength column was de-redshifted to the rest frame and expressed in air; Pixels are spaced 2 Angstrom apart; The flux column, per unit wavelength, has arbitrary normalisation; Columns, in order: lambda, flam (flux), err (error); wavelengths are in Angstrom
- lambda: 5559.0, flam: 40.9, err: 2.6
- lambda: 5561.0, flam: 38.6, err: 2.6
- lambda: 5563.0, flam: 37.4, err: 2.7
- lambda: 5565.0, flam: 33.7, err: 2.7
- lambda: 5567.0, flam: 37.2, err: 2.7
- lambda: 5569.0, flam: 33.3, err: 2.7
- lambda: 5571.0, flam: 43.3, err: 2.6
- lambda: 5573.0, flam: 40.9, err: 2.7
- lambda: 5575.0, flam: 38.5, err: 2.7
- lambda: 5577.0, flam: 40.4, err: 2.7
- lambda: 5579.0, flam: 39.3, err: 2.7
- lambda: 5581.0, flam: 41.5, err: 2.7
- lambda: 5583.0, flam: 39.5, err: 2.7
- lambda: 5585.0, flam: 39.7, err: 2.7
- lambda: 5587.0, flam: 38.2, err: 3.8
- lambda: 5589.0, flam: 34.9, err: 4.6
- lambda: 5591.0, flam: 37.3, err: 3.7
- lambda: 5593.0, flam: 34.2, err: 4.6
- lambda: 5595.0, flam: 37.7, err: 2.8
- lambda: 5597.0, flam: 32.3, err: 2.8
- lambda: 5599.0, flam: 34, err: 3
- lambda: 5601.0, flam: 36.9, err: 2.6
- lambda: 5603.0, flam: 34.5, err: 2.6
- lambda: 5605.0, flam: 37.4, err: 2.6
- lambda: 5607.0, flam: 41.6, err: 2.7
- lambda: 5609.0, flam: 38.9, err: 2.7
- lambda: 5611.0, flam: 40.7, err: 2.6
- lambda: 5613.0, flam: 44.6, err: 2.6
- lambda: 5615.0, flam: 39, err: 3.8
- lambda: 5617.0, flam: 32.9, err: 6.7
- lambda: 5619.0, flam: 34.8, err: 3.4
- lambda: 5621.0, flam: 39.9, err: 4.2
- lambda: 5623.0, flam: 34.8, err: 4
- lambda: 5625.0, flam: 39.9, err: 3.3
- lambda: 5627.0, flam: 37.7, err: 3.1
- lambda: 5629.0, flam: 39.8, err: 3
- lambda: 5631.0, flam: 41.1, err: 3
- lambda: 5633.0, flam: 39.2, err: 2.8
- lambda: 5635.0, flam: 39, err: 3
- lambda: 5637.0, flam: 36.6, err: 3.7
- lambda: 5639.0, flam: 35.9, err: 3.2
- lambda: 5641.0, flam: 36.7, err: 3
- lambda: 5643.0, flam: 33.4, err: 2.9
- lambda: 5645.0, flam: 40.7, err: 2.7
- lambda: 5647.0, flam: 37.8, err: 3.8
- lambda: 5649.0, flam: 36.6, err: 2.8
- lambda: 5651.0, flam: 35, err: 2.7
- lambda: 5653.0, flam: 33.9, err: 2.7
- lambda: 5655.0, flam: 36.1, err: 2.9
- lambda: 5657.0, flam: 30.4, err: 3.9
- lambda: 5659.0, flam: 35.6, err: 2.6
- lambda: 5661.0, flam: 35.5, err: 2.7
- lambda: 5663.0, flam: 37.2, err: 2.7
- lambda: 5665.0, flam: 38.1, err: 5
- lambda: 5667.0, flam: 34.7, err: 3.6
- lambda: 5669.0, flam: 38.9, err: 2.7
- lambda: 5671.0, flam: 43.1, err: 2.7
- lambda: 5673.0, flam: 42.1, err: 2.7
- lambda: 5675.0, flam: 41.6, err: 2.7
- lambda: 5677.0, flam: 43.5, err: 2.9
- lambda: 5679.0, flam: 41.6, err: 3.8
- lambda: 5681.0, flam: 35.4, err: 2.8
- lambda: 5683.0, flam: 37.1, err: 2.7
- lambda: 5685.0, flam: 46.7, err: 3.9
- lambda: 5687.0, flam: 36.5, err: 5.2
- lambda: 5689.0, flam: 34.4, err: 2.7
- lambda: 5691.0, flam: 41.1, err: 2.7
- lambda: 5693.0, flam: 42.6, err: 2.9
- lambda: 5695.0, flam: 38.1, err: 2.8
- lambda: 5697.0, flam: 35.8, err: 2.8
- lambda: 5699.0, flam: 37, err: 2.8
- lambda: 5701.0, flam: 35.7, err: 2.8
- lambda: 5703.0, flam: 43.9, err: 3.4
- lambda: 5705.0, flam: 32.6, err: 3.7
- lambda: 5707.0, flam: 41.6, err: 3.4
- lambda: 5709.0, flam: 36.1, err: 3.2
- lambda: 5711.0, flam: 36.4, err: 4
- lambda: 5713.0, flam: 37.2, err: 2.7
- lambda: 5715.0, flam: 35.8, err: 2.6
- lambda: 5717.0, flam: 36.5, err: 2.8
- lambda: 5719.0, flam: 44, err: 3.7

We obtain 36.4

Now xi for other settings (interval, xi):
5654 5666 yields 35.5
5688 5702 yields 37.8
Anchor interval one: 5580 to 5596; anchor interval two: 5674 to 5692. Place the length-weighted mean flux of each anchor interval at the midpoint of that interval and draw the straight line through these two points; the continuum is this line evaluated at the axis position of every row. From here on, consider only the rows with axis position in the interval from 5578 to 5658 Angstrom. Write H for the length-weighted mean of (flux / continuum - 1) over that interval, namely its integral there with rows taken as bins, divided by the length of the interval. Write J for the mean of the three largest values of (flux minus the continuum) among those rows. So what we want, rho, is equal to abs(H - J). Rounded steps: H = -0.03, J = 4.4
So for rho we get 4.5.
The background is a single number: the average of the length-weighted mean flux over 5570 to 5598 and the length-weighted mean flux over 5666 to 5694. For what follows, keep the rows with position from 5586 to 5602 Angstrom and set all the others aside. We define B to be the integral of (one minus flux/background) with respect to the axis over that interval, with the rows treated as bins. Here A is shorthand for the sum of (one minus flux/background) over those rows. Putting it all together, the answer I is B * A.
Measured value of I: 1.0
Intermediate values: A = 0.7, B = 1.4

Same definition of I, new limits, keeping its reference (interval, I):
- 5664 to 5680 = 0.1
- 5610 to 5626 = 0.1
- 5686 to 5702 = 0.2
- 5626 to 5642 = 0.1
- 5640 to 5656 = 0.7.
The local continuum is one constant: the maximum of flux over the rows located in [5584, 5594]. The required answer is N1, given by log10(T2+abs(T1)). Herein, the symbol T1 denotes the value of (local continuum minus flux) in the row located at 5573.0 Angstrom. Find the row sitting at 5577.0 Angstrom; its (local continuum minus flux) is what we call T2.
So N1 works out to -0.30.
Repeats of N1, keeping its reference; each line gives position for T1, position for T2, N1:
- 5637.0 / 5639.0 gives 0.84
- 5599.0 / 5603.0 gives 1.04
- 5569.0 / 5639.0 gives 1.01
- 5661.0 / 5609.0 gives 0.70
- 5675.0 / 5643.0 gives 0.91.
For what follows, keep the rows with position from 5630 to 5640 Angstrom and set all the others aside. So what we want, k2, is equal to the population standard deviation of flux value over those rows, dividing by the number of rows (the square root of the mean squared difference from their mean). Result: 1.9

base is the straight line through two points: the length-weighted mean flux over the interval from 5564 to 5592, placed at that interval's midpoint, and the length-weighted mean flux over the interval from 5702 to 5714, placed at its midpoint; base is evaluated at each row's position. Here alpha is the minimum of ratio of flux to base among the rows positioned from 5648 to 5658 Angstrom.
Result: 0.80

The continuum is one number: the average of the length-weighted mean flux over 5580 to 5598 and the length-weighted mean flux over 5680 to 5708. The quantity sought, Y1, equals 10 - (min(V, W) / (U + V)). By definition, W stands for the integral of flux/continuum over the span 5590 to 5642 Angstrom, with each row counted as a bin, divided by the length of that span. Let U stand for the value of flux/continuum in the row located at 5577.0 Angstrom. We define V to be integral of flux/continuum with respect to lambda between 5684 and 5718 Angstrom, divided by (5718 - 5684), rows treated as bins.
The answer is 9.521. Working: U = 1.07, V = 1.01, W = 0.99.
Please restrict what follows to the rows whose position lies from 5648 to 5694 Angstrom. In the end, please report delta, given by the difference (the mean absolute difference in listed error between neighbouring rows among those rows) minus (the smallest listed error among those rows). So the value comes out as -1.9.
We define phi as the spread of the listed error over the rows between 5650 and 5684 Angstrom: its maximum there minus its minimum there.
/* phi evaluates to 2.4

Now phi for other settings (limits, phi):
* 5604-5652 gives 4.1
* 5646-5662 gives 1.3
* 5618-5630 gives 1.2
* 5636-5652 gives 1.1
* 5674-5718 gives 2.6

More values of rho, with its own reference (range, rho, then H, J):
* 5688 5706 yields 2.6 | -0.05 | 2.5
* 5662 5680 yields 3.3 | 0.01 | 3.3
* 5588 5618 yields 4.0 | -0.03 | 4.0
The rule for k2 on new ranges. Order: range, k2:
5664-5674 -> 3.0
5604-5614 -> 2.5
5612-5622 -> 4.1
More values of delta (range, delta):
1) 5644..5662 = -2.0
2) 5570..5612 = -2.3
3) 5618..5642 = -2.5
